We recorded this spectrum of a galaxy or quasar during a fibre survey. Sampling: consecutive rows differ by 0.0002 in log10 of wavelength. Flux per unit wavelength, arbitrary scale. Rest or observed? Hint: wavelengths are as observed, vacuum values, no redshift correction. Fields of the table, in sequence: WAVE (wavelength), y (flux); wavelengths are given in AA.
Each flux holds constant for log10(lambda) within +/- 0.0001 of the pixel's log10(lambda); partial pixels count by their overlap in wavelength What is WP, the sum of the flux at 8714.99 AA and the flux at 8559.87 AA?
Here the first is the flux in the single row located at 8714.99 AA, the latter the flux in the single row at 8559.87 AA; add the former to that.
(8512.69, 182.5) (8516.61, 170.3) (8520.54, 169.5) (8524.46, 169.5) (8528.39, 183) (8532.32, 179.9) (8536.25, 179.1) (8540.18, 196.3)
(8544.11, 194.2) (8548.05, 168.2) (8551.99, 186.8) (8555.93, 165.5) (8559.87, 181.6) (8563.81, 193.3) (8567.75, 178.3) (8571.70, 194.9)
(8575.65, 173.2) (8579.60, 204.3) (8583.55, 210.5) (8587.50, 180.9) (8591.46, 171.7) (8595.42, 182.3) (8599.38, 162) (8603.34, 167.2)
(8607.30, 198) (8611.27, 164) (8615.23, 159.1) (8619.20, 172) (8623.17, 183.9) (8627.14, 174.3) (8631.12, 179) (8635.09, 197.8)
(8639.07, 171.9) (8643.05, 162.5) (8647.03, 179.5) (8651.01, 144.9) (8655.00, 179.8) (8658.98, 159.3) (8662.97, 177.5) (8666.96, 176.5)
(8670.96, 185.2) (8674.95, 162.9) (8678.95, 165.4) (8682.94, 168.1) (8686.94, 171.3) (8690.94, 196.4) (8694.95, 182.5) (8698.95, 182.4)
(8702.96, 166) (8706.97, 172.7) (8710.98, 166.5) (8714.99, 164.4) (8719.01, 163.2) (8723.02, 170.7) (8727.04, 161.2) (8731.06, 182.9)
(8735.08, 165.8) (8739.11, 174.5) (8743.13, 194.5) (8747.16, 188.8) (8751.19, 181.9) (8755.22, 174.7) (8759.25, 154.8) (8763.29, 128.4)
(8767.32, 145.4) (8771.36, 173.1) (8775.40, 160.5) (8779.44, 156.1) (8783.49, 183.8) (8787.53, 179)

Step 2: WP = 346.0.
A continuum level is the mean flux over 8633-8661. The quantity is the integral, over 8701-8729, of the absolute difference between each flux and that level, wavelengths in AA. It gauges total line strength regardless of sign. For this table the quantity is 140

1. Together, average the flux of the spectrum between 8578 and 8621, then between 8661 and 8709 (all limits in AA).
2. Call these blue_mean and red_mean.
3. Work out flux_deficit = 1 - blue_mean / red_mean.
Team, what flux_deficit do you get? -0.02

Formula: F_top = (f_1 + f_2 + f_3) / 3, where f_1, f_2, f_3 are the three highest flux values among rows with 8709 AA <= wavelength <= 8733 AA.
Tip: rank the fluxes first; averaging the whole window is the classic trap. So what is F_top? 173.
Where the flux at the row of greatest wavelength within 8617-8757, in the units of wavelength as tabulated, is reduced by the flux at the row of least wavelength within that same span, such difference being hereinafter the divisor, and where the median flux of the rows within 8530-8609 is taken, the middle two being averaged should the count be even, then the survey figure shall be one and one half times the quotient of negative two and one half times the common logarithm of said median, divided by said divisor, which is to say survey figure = -3.1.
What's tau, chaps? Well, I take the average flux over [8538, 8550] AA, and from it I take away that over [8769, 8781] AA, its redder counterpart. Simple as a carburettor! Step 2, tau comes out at 23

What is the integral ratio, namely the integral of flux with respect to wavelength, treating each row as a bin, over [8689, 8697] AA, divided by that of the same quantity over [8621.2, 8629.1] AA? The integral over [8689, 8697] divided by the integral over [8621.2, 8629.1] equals 1.07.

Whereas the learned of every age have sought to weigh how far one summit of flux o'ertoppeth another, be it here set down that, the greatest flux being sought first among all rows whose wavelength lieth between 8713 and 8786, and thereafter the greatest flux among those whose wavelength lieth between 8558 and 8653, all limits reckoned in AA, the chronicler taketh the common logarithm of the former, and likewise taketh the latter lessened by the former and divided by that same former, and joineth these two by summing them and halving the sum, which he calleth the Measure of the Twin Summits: 1.19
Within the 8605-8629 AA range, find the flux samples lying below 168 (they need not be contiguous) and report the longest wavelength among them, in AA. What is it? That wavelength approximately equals 8615.23 AA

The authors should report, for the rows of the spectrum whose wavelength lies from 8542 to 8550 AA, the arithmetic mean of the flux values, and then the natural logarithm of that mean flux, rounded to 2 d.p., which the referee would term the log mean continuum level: 5.20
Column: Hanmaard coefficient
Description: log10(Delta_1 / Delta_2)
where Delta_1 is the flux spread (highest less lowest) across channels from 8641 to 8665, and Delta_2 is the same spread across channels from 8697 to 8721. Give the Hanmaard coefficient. 0.26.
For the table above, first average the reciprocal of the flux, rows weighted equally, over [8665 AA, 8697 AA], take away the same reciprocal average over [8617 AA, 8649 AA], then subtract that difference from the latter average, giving 0.0056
